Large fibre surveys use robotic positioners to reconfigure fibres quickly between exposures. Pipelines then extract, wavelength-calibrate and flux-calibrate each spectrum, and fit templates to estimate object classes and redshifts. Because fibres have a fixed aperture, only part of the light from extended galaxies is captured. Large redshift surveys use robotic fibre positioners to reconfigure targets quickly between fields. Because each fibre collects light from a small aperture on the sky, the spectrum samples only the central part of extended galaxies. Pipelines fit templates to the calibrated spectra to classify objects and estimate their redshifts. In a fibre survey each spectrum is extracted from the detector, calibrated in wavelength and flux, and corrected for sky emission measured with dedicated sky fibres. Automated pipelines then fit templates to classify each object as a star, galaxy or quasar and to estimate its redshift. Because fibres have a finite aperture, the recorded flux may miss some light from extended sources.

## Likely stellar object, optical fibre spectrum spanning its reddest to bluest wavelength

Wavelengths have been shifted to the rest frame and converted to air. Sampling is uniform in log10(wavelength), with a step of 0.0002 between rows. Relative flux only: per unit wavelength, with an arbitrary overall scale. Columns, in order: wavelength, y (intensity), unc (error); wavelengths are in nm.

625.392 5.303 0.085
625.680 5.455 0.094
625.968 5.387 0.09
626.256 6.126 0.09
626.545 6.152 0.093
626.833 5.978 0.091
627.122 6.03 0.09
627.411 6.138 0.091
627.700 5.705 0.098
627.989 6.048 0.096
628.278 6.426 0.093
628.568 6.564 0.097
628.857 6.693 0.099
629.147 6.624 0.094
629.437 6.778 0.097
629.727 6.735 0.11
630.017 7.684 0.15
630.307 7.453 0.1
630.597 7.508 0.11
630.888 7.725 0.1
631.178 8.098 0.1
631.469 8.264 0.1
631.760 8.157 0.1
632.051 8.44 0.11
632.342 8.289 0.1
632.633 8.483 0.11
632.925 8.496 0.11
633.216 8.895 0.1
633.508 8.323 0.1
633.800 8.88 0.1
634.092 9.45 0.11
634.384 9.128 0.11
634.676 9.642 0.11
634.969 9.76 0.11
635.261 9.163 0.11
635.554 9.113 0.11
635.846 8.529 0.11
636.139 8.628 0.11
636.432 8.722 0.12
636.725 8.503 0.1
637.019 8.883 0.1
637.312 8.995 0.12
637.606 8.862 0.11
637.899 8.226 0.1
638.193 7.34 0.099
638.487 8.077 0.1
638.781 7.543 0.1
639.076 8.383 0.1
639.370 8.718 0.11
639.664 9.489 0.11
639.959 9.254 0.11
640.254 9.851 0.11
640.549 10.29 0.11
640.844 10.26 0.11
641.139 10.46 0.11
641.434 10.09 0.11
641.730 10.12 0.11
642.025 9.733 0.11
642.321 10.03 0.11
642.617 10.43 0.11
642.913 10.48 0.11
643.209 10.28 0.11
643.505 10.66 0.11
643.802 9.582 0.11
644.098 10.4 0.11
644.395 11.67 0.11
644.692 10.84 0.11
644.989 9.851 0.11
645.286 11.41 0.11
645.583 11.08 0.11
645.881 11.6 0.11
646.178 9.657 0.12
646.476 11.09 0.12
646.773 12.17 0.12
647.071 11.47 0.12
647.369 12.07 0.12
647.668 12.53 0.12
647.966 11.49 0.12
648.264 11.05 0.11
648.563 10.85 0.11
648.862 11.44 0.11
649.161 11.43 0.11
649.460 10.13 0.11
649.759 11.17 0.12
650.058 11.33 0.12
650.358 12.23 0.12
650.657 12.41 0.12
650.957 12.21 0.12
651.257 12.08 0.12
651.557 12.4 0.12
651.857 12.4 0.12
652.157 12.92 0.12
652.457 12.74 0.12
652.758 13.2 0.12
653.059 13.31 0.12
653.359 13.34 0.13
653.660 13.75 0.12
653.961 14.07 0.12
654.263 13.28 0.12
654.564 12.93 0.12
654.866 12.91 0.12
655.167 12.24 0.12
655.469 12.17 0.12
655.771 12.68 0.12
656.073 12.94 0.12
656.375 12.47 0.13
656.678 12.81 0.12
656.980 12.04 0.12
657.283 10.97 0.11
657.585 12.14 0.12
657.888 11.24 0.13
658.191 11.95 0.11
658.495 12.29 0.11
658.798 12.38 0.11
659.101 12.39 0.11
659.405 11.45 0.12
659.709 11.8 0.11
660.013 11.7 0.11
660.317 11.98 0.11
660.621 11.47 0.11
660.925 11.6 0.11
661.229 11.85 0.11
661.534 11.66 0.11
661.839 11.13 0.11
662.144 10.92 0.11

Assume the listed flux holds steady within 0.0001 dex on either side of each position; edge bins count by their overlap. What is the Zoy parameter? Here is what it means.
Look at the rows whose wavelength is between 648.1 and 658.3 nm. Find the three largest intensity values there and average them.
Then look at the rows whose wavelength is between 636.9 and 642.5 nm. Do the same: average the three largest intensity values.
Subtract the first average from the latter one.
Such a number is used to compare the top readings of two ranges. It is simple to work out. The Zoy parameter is -3.4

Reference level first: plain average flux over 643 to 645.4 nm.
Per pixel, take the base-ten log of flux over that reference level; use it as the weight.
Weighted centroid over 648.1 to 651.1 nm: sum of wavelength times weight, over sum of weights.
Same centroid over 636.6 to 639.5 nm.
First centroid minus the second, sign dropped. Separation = 11.92 nm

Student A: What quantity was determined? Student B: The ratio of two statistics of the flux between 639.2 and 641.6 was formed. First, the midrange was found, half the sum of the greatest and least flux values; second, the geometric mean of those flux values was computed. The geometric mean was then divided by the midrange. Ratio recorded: 1.02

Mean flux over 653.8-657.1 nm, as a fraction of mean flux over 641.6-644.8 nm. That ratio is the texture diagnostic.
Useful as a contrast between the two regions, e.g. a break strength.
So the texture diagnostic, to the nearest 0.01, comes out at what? 1.23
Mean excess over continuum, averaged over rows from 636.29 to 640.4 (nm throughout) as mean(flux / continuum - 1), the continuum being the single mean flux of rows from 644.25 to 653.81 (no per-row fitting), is -0.27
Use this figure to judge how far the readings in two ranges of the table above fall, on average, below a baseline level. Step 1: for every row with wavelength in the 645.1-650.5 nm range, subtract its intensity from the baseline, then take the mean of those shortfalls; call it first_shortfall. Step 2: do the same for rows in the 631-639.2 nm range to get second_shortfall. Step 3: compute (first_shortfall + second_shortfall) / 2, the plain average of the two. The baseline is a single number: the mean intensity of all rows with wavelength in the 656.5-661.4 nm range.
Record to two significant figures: 1.9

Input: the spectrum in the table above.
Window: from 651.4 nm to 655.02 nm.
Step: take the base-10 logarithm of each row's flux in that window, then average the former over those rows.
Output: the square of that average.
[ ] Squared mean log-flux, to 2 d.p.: 1.25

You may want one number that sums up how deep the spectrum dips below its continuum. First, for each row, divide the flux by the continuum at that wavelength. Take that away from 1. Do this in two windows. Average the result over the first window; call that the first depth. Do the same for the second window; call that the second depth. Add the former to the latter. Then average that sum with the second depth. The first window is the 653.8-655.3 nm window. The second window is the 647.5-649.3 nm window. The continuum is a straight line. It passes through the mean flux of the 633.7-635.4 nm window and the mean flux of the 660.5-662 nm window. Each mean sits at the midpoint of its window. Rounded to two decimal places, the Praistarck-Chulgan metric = -0.19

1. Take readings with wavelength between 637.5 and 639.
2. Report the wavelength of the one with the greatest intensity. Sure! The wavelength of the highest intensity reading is 637.606 nm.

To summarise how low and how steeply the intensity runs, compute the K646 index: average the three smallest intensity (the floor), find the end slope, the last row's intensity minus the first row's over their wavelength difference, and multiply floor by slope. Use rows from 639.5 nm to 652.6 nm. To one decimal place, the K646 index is 2.4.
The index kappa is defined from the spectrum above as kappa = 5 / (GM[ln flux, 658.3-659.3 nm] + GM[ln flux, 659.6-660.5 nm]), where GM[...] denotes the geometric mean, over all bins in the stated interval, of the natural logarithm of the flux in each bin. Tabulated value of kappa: 1.00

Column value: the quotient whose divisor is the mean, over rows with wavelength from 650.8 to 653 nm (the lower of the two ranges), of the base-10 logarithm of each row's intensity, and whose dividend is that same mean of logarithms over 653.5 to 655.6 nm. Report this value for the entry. 1.01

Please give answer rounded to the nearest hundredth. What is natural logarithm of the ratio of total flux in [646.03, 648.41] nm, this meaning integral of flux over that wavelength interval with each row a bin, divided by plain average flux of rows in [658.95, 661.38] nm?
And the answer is 0.84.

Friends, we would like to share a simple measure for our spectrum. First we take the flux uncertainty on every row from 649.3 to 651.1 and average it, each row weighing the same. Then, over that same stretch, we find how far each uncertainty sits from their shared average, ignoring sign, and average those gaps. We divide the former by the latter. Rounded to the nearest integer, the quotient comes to 43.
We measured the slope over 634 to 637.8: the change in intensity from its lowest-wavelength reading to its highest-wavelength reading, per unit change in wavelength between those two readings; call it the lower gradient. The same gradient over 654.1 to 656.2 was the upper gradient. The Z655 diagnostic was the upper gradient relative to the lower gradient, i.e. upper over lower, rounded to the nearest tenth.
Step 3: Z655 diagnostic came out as 1.1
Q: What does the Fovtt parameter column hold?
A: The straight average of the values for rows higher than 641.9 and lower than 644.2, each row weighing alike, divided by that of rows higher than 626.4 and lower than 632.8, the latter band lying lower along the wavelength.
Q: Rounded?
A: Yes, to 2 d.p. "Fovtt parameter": 1.44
